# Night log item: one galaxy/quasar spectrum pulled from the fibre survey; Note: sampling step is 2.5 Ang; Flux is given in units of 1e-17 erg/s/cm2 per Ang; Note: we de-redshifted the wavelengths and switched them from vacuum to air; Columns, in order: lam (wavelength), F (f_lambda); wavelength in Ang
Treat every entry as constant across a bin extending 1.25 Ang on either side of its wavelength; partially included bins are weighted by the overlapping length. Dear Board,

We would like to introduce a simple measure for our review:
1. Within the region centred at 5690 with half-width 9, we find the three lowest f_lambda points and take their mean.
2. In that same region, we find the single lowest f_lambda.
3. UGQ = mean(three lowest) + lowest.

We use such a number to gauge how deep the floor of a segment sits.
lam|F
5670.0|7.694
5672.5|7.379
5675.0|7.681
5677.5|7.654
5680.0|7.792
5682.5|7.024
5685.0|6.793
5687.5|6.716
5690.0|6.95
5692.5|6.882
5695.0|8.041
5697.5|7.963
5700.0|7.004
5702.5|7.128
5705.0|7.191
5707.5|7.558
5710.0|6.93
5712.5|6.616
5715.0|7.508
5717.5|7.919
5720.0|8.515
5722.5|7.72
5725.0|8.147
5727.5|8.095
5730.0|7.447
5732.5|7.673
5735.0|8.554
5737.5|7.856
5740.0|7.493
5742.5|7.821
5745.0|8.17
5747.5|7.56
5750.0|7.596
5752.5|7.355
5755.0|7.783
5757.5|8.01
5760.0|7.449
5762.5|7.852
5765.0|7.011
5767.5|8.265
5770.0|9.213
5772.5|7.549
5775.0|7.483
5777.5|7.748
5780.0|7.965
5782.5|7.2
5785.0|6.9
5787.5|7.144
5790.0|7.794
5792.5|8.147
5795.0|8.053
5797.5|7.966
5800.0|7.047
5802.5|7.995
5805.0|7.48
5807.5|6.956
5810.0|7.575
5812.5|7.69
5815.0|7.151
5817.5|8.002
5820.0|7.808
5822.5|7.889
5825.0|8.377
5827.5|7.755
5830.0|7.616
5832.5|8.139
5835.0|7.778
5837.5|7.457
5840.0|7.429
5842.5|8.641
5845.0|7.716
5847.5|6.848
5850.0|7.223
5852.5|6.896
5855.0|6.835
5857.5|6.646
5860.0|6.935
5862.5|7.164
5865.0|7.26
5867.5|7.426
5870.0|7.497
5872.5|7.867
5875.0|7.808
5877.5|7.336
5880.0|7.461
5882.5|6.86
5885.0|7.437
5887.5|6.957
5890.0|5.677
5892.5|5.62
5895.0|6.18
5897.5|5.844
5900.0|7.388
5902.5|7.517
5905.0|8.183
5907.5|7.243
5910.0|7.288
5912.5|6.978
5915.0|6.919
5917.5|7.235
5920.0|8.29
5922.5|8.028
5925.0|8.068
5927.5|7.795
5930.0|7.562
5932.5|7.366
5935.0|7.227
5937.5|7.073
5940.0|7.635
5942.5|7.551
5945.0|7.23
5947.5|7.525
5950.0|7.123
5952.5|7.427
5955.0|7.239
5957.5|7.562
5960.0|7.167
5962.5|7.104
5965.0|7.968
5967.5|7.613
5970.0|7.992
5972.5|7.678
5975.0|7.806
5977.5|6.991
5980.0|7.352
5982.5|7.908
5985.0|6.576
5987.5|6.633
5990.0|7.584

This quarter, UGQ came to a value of 13.5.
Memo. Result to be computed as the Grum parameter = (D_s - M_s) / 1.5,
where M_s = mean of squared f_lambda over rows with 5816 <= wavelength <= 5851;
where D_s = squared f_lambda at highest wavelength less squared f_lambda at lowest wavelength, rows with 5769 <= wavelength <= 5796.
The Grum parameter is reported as -53.7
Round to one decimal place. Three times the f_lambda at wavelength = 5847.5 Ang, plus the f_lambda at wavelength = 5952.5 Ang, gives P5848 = 28.0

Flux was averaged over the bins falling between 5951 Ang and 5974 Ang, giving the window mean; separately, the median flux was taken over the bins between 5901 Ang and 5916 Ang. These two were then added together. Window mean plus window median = 14.8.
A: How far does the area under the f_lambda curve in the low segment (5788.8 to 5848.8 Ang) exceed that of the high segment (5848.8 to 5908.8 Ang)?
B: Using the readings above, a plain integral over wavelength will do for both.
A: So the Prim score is 40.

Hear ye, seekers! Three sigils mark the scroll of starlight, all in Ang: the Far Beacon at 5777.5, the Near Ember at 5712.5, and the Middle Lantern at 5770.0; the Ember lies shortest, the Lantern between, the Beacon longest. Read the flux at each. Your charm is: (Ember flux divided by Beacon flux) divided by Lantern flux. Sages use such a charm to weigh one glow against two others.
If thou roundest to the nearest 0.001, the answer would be 0.093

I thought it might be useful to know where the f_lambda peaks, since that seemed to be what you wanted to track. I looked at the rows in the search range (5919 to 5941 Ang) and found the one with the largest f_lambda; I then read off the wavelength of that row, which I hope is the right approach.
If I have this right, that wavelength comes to 5920.0 Ang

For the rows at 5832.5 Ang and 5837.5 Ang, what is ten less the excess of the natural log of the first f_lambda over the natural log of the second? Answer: 9.9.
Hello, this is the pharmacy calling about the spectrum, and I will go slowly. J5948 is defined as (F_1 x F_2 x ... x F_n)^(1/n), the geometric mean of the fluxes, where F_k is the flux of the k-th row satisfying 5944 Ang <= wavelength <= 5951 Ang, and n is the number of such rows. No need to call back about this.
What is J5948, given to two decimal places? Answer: 7.29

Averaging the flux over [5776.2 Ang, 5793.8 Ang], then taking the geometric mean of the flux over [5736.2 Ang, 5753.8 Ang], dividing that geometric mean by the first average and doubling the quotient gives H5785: 2.03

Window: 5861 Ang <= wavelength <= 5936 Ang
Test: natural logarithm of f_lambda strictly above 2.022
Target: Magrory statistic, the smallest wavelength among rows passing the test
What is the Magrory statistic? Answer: 5872.5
